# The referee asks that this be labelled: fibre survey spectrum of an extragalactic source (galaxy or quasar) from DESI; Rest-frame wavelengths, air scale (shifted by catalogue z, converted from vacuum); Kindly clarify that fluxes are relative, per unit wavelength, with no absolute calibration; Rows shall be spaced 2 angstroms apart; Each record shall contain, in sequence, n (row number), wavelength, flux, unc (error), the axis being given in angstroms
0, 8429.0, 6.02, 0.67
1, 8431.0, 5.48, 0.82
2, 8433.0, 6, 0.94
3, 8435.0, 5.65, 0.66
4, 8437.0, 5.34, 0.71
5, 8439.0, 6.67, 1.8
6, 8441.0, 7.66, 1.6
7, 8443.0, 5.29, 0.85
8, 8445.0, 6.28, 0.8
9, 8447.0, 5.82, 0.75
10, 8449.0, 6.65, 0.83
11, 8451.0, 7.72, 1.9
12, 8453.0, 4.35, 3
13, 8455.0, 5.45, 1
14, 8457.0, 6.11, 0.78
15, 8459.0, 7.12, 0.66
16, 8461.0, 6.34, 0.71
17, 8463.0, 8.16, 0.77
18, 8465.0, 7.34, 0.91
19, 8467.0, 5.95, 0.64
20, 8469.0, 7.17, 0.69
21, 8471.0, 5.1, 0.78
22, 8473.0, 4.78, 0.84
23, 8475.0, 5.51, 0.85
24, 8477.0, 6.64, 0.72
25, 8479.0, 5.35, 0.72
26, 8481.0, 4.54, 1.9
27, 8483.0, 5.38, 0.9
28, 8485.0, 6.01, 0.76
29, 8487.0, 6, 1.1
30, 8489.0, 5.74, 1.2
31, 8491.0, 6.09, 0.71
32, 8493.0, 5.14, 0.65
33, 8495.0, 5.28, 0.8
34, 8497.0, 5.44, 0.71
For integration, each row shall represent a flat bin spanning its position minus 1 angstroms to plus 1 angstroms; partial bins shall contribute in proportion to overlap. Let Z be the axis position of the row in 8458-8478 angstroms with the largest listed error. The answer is 8465.0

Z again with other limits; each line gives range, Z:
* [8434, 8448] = 8439.0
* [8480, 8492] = 8481.0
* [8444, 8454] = 8453.0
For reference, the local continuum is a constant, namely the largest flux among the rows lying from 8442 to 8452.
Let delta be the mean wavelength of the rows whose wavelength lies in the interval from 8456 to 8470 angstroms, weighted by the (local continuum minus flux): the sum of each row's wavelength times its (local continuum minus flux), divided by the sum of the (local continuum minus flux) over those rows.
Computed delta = 8462.4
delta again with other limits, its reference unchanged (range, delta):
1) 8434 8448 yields 8440.8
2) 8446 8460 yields 8452.9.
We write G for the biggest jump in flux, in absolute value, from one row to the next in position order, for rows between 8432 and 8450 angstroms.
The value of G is 2.4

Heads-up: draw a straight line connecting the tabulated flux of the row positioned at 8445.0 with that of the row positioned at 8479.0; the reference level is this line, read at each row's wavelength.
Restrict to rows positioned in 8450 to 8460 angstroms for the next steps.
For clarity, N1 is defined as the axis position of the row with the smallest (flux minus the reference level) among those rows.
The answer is 8453.0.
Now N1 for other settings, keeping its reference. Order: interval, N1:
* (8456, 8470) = 8457.0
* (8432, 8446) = 8437.0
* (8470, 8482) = 8481.0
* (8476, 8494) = 8481.0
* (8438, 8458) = 8453.0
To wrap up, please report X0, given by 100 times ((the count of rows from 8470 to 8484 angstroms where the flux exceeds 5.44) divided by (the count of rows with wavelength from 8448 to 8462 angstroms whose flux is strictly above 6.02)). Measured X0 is 40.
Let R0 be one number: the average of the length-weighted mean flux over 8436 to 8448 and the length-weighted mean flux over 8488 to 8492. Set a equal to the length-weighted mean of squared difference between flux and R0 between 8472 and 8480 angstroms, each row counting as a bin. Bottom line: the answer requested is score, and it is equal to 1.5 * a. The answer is 1.0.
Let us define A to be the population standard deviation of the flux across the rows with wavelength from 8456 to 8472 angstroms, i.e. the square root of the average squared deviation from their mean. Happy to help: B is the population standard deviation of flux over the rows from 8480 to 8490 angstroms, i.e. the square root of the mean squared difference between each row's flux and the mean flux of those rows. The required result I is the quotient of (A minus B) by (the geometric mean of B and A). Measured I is 0.5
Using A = 0.90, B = 0.55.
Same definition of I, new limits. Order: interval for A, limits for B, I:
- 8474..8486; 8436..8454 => -0.5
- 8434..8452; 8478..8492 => 0.5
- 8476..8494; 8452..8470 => -0.6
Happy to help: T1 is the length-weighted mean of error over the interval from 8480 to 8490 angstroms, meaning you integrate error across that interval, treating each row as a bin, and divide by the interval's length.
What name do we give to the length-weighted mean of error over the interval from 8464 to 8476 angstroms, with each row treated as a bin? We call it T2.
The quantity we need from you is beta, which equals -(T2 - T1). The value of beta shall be 0.4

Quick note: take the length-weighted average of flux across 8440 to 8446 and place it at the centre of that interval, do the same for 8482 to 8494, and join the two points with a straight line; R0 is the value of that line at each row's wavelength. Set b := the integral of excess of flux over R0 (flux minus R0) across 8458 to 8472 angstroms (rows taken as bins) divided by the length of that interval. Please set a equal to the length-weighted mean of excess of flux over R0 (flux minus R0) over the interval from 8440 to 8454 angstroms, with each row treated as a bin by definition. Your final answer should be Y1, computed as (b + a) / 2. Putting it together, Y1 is 0.28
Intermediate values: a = -0.1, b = 0.66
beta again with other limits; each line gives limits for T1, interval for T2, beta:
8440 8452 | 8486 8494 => 0.2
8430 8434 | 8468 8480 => 0.1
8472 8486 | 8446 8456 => -0.5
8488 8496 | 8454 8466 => 0.0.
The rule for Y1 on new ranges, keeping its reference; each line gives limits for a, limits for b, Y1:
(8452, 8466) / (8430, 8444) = -0.12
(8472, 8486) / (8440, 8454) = -0.25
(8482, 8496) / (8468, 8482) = -0.19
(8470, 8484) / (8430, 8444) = -0.53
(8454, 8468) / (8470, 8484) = -0.03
